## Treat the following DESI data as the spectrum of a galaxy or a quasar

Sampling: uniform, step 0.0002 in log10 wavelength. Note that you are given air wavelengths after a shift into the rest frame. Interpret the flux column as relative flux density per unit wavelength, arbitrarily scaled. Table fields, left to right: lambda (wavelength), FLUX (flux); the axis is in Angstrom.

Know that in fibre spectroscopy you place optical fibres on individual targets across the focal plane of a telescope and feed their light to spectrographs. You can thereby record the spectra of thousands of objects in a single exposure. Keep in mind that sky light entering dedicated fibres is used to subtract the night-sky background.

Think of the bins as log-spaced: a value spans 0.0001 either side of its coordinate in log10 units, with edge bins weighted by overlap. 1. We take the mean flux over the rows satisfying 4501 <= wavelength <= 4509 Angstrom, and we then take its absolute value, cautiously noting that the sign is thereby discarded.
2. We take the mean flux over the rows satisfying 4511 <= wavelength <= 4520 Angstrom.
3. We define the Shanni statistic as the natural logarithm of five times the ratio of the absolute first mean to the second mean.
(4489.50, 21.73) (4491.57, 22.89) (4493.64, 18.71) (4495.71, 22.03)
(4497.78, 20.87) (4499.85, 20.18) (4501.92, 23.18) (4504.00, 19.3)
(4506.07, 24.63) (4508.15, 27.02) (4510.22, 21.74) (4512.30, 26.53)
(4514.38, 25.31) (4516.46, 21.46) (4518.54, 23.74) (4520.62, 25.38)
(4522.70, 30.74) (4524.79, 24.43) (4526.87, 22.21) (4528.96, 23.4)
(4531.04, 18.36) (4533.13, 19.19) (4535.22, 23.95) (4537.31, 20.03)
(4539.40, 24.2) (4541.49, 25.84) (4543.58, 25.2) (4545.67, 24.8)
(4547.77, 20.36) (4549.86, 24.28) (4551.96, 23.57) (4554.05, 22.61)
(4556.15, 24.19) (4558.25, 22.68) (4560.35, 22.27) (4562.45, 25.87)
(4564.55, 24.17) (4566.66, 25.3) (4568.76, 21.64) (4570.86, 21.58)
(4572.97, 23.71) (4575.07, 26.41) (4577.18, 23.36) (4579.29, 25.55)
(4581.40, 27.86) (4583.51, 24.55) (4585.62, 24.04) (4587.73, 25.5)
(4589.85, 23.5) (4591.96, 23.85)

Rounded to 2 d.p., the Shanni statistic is 1.58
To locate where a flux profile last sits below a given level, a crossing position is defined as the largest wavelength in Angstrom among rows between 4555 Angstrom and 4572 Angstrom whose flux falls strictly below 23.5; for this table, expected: 4570.86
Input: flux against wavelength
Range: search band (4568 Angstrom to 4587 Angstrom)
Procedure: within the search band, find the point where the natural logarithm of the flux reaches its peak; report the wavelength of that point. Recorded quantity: 4581.40 Angstrom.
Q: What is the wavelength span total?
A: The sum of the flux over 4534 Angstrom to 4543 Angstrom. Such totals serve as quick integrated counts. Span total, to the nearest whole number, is 94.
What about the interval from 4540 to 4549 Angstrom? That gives 96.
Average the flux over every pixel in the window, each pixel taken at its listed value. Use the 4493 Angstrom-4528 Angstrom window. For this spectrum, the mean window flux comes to 23.4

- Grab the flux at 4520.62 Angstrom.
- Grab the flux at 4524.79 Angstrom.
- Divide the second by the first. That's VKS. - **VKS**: 0.96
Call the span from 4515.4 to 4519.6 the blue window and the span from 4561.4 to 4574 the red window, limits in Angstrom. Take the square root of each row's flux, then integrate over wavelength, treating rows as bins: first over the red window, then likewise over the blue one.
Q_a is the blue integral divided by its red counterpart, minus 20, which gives -19.7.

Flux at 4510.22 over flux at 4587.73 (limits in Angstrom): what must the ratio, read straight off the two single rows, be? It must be 0.85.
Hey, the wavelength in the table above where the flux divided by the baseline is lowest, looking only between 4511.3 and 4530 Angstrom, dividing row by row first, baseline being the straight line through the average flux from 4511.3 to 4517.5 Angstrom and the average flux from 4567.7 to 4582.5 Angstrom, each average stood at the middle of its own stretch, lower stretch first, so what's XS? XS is 4516.46 Angstrom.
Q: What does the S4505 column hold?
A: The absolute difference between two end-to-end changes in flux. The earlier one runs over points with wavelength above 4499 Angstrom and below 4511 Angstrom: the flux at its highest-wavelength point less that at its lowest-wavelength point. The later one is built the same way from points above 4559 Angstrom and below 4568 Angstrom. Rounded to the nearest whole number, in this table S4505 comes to 1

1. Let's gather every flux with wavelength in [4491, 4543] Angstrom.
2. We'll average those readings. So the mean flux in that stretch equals 23.0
